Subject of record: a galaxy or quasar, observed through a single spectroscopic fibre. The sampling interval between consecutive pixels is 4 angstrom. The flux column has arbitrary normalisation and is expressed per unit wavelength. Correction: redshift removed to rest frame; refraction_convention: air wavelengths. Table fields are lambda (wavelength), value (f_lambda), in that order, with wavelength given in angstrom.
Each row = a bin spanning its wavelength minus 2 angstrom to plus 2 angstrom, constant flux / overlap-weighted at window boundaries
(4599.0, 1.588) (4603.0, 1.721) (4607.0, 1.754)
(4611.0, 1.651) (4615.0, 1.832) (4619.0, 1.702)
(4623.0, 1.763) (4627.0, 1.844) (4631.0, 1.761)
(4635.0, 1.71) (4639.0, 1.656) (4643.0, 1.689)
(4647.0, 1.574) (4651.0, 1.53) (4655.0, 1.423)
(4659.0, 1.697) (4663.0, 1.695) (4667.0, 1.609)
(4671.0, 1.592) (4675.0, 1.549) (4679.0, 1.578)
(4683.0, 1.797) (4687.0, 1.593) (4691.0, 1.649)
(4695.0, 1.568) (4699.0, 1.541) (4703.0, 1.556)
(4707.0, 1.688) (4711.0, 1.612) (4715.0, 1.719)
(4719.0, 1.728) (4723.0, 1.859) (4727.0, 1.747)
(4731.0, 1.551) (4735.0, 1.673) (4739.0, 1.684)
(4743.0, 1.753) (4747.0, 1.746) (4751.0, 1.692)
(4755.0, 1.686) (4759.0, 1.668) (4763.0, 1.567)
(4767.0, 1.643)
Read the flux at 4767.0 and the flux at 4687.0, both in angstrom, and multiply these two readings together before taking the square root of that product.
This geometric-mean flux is 1.62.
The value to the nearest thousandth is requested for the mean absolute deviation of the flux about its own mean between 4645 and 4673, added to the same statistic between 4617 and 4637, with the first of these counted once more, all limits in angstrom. 0.176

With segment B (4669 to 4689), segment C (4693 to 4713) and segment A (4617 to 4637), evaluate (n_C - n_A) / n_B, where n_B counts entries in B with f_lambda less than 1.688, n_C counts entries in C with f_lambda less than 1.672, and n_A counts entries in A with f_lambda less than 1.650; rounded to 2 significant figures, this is 1.0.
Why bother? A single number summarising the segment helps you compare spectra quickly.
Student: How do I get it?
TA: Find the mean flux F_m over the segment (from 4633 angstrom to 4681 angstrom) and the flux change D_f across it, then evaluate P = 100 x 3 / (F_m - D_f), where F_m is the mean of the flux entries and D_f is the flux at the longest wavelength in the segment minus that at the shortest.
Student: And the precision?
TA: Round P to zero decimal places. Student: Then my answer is 172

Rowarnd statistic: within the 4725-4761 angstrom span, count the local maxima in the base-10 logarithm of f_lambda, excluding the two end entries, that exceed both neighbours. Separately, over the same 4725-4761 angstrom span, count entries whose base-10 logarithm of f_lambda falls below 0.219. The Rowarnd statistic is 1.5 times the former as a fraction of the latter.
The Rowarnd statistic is 1.5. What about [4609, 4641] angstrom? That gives 3.0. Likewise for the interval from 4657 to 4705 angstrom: 0.3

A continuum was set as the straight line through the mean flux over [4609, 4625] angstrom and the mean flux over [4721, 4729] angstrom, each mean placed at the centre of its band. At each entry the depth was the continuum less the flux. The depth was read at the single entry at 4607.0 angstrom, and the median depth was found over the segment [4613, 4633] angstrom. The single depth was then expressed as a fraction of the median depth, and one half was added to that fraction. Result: 1.5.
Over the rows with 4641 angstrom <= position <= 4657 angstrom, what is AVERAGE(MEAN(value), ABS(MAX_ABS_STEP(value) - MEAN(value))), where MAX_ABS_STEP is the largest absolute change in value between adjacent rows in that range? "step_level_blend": 1.50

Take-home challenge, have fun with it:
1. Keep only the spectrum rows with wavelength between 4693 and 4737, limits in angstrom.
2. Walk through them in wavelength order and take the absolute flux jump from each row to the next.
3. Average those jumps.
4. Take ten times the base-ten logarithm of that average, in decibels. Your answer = -10.3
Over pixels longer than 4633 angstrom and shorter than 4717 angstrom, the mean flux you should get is 1.62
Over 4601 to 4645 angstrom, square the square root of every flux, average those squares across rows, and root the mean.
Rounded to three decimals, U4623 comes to 1.317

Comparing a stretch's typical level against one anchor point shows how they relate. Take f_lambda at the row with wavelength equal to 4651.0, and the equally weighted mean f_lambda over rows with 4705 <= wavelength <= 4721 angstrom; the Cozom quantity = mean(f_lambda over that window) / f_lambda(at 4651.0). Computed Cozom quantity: 1.10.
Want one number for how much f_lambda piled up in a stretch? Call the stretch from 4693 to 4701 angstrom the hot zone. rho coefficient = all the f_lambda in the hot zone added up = 3.11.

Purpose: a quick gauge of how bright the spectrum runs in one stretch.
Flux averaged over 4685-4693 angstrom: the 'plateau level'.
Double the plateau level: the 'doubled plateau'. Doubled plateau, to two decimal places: 3.24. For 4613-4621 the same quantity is 3.53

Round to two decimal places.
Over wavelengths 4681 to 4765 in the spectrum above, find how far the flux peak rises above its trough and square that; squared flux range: 0.10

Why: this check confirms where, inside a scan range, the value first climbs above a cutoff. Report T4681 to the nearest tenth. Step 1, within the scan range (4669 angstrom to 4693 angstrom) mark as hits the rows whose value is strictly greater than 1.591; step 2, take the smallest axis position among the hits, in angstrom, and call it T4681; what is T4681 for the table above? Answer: 4671.0 angstrom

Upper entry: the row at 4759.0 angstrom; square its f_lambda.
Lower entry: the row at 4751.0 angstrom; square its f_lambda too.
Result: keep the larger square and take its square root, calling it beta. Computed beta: 1.69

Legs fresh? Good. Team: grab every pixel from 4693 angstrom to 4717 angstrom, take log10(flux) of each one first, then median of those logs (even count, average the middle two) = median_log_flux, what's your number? 0.201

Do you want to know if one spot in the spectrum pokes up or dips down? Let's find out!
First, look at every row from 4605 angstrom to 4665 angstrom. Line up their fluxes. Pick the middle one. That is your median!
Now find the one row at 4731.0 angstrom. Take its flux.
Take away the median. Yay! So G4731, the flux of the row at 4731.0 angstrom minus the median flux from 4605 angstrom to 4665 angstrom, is -0.15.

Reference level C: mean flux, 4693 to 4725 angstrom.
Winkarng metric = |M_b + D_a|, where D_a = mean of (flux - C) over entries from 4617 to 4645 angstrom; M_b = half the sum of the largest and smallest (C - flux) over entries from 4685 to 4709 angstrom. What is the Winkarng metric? 0.12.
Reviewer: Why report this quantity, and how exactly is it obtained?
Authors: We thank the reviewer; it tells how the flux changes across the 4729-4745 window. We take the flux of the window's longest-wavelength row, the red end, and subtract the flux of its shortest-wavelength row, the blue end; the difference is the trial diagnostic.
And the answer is 0.20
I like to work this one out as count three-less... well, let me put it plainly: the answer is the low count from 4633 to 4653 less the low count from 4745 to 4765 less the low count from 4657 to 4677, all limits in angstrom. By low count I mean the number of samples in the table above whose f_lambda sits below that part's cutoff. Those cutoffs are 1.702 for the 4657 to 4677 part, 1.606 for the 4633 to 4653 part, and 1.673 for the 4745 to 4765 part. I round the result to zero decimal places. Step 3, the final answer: -5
